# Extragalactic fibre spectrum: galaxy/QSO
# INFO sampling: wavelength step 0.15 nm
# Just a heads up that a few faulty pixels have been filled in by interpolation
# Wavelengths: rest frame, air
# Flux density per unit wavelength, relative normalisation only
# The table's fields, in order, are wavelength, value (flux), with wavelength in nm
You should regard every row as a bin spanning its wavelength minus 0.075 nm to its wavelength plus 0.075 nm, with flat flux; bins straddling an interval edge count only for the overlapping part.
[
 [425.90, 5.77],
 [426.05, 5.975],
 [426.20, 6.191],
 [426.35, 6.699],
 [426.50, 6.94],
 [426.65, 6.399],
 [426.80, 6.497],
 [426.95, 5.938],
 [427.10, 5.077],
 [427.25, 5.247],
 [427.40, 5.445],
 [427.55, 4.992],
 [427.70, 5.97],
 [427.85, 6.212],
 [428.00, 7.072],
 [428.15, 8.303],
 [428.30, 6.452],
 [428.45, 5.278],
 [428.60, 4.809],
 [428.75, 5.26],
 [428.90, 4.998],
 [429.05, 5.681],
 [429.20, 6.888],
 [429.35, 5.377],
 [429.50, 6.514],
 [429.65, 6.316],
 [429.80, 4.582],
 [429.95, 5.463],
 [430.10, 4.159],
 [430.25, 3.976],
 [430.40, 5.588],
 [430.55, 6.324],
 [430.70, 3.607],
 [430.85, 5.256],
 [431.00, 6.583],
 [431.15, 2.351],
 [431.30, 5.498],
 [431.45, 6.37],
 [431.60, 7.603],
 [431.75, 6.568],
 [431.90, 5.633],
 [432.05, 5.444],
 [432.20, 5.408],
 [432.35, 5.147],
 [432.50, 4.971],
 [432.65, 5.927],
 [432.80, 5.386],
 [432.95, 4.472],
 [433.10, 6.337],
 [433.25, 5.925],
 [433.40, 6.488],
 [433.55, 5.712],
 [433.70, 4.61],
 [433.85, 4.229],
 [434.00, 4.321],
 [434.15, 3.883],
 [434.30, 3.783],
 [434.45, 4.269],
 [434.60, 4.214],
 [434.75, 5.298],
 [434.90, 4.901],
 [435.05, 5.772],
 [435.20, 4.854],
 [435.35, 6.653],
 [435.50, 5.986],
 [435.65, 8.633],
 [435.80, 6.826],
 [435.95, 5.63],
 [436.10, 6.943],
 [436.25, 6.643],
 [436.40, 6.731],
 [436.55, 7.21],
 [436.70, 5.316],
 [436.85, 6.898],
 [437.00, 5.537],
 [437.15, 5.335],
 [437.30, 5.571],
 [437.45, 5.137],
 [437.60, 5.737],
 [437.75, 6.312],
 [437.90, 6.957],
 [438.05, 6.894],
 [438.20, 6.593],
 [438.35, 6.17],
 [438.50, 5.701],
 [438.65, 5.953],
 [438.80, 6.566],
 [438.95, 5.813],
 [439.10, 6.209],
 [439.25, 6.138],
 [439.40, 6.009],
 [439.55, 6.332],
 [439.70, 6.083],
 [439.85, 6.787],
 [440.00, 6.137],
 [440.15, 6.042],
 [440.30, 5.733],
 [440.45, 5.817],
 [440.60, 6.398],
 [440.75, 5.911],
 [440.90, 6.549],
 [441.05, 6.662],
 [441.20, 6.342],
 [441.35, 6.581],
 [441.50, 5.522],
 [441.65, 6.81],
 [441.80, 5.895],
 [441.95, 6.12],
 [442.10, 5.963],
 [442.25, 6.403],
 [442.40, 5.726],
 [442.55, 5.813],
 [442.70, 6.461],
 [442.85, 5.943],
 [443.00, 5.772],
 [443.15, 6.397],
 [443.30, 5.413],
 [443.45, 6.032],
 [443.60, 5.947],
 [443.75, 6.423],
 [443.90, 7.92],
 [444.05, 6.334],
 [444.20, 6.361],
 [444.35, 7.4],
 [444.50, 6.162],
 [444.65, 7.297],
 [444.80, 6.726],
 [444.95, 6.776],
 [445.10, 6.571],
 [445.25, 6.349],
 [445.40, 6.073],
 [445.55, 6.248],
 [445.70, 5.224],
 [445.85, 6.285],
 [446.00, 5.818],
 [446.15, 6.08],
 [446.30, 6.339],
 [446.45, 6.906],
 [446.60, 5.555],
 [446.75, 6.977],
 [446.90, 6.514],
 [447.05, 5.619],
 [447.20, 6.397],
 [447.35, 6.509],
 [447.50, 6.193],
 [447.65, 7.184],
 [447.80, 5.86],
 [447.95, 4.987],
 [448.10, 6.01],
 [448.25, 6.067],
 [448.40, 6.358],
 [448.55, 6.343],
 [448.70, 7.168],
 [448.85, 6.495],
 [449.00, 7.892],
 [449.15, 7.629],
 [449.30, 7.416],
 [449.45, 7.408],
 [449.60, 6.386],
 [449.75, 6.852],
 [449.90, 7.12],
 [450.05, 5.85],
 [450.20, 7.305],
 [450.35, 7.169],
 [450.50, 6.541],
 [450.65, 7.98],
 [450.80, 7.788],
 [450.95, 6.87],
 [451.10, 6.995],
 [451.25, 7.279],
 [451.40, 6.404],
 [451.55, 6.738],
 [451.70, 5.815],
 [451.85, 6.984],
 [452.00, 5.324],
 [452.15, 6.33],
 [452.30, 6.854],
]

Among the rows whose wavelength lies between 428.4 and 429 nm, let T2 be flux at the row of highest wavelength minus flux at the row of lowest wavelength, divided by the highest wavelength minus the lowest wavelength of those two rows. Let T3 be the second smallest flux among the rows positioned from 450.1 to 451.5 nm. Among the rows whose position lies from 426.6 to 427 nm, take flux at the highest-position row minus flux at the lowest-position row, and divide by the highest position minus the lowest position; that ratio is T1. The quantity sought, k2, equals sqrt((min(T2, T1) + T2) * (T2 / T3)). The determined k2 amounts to 0.45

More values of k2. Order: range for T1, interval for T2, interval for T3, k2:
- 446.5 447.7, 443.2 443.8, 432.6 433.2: 1.26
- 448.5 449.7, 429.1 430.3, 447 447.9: 1.62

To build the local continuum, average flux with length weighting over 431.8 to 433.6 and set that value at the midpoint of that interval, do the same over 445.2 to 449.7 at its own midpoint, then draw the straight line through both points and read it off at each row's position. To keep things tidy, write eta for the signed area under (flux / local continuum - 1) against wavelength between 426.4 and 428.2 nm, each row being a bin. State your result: 0.297 nm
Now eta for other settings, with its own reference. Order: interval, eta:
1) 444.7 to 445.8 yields 0.003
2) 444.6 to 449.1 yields -0.011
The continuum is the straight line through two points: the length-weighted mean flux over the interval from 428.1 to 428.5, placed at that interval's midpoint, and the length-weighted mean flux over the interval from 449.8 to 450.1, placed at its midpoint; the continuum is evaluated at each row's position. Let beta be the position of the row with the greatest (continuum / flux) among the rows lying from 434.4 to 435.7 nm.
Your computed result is 434.60 nm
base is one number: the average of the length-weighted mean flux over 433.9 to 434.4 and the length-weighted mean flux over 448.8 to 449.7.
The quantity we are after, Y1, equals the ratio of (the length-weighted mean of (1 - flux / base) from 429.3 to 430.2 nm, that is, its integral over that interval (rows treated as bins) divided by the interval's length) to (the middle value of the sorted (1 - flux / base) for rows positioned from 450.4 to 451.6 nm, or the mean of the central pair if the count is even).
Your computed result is -0.2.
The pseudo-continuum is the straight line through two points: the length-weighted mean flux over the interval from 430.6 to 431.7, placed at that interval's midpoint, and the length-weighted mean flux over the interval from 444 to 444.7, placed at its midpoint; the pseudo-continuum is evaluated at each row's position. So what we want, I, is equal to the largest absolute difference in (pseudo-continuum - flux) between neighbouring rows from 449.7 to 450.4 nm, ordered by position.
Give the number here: 1.4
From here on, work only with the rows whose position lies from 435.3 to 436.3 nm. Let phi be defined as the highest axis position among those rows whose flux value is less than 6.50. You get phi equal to 435.95 nm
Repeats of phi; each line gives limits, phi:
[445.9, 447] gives 446.60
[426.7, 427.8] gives 427.70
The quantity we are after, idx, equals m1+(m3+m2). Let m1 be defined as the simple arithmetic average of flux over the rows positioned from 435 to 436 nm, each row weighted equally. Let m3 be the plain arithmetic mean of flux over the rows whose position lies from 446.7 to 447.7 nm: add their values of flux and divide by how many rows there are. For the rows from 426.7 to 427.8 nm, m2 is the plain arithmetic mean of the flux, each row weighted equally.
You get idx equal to 18.4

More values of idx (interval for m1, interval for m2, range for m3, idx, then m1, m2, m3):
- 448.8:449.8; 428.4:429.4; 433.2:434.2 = 17.6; 7.2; 5.47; 5.0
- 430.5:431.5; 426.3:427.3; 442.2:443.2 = 17.3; 5.1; 6.11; 6.1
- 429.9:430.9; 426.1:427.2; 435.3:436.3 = 17.9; 4.9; 6.25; 6.8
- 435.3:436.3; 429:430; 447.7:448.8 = 18.7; 6.8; 5.83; 6.1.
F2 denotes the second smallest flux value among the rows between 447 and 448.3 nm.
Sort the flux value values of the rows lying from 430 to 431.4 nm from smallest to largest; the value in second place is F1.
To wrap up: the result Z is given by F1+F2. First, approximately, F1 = 3.607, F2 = 5.619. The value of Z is 9.2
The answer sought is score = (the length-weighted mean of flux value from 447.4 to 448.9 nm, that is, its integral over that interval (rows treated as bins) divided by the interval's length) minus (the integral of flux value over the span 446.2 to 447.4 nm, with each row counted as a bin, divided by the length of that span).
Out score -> -0.1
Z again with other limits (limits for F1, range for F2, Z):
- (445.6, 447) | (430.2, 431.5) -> 9.2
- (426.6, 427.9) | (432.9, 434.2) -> 9.3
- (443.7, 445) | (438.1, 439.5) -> 12.1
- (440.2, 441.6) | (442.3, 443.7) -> 11.5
